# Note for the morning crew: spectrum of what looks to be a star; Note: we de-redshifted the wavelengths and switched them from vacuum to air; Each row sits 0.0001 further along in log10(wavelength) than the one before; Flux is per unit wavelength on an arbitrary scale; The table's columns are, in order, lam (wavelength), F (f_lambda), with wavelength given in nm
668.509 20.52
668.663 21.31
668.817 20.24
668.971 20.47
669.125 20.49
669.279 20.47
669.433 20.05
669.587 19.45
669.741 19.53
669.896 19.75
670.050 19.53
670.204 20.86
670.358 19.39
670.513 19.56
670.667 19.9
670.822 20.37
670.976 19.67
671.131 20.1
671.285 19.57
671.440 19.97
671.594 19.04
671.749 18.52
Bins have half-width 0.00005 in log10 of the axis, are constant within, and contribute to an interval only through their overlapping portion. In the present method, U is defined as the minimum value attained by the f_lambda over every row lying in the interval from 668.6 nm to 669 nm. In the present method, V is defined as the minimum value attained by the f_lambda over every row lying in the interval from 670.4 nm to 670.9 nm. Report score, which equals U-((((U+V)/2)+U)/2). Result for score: 0.17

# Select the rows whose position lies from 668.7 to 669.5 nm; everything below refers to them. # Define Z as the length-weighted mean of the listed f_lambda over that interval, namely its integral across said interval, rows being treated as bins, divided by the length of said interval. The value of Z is 20.4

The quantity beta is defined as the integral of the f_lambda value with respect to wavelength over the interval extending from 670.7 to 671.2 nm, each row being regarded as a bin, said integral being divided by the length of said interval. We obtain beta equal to 20.0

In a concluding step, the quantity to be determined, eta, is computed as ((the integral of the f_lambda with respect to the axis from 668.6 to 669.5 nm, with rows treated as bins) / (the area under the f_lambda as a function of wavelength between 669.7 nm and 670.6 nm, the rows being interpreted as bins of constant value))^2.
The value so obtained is 1.07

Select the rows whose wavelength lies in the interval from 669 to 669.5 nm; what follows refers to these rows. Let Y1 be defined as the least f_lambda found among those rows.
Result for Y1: 20.05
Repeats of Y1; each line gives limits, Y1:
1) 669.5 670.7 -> 19.39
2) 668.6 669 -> 20.24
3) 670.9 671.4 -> 19.57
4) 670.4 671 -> 19.56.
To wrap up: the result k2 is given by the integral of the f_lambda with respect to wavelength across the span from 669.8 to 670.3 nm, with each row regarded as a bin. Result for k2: 10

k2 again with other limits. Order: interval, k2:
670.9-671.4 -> 10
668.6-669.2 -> 12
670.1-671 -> 18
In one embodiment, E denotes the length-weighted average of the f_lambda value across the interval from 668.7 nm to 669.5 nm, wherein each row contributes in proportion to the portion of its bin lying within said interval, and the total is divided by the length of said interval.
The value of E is 20.40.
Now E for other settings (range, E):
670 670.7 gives 19.87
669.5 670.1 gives 19.57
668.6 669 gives 20.68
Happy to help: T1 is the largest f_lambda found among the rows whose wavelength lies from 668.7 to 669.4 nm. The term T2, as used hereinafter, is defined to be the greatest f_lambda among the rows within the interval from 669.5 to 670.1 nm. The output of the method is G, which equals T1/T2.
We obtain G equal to 1.04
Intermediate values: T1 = 20.49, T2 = 19.75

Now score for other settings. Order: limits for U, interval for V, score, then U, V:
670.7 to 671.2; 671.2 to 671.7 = 0.16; 19.67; 19.04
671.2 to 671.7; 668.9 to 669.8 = -0.10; 19.04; 19.45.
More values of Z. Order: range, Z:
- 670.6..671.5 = 19.9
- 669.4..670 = 19.7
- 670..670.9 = 20.0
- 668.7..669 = 20.5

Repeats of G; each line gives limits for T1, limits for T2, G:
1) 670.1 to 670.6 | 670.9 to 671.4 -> 1.04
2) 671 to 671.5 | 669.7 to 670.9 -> 0.96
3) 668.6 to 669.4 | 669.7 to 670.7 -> 1.02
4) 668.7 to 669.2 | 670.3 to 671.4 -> 1.01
